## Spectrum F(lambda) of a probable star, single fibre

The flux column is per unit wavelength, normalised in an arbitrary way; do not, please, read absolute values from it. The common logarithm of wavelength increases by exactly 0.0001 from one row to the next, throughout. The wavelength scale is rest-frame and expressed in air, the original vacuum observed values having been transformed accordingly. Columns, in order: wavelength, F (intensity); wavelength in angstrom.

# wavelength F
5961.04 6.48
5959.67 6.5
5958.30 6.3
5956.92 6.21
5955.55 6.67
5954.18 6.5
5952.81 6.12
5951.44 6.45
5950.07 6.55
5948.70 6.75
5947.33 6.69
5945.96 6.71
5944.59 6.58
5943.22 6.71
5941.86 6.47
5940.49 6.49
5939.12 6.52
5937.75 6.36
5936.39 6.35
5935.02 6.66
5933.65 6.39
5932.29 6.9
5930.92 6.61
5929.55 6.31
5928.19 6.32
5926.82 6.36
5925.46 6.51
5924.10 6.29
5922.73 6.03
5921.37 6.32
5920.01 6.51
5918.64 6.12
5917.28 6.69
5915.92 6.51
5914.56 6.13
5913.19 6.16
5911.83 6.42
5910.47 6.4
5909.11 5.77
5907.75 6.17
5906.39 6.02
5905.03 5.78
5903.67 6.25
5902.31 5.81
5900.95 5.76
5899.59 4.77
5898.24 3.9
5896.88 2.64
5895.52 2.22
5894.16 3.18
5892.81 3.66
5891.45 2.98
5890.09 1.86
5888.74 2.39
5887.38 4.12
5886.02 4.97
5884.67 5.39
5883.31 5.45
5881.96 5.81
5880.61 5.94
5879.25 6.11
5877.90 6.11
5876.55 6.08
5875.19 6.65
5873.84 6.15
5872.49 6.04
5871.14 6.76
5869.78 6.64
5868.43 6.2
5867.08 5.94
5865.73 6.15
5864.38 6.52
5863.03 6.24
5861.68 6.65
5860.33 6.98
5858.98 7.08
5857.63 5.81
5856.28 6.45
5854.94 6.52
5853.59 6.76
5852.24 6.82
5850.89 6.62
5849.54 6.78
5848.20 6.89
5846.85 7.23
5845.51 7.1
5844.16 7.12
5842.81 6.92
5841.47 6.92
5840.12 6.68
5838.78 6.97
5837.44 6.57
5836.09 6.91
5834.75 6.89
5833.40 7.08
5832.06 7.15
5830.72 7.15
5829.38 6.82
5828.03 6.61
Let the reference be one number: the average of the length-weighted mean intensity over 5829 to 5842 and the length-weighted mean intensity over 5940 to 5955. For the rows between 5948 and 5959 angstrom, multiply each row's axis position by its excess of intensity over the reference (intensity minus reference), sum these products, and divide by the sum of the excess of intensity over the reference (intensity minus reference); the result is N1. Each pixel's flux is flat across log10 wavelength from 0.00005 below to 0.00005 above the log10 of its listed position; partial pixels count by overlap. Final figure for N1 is 5954.6 angstrom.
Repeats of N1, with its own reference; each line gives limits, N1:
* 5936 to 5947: 5939.5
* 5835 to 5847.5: 5844.0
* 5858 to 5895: 5886.6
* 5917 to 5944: 5928.3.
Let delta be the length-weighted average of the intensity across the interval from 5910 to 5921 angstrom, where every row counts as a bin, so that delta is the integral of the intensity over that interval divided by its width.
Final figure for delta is 6.4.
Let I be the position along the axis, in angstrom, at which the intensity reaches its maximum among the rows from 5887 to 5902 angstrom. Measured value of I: 5900.95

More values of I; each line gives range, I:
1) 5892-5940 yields 5932.29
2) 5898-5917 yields 5915.92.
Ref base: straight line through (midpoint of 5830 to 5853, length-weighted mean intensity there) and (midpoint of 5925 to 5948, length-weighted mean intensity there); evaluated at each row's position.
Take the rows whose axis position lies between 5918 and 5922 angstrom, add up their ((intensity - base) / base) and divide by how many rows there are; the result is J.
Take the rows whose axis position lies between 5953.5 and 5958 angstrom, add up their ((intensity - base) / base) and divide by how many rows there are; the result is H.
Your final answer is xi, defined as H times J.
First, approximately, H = 0.002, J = -0.042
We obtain -0.0001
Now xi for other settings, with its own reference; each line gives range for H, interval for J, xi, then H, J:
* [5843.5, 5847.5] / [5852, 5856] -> -0.0009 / 0.034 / -0.026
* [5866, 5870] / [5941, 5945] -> -0.0011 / -0.081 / 0.014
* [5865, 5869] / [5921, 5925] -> 0.0060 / -0.106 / -0.056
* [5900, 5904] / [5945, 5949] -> -0.0040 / -0.110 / 0.036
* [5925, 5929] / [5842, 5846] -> -0.0005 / -0.026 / 0.019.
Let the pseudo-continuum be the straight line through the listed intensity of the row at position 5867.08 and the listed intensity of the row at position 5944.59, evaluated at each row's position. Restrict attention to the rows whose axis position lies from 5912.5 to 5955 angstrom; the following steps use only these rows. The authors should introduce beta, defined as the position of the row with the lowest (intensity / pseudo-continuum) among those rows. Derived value 5952.81 angstrom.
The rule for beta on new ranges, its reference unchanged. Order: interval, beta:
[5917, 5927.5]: 5922.73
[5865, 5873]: 5867.08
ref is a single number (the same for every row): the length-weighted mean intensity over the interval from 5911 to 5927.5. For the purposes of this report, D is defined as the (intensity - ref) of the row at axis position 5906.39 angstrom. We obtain -0.32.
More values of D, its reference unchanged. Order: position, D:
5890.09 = -4.48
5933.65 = 0.05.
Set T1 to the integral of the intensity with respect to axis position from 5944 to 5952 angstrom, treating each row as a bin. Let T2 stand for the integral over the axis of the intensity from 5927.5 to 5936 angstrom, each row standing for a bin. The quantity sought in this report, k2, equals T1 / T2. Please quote 0.96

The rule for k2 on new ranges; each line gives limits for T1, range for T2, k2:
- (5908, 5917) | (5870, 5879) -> 0.99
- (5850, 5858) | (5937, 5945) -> 1.00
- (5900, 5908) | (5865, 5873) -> 0.94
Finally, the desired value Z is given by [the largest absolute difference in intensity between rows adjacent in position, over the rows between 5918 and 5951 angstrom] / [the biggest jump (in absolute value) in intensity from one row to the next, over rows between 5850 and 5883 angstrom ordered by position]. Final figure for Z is 0.4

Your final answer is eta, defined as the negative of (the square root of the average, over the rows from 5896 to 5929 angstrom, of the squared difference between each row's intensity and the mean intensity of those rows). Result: -0.90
